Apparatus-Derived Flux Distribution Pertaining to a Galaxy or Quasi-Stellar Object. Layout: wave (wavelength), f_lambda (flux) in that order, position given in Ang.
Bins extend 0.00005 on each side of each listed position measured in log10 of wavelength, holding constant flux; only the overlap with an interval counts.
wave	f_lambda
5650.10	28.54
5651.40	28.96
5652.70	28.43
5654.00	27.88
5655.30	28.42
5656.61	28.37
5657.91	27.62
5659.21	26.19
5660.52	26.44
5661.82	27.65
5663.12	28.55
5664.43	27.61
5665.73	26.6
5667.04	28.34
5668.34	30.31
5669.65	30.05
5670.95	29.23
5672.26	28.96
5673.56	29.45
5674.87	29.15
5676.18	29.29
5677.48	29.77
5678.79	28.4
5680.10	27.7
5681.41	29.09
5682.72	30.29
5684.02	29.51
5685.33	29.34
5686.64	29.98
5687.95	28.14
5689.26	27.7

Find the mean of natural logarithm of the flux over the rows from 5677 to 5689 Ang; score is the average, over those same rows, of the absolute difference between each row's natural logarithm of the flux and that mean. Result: 0.025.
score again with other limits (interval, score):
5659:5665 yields 0.029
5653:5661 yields 0.029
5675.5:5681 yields 0.026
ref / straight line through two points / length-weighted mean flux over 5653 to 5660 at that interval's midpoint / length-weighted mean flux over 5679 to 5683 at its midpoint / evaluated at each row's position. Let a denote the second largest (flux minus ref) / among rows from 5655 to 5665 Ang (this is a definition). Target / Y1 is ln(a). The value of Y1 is -0.4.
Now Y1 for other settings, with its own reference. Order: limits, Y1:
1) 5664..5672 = 0.6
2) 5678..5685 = -0.5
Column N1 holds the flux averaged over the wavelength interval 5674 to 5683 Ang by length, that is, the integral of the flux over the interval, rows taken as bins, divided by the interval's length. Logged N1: 29.03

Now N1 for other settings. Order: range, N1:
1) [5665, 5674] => 28.99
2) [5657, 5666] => 27.31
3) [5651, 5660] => 27.92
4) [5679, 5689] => 29.06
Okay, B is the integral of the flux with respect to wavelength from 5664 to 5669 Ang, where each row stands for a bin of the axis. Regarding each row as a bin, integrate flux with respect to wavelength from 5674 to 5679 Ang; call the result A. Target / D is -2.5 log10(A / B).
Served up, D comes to -0.04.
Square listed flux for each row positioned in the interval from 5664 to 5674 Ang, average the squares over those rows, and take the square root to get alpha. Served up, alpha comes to 28.8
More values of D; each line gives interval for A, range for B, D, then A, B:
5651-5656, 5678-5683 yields 0.01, 142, 144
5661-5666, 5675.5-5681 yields 0.15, 138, 158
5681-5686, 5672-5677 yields -0.01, 148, 146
